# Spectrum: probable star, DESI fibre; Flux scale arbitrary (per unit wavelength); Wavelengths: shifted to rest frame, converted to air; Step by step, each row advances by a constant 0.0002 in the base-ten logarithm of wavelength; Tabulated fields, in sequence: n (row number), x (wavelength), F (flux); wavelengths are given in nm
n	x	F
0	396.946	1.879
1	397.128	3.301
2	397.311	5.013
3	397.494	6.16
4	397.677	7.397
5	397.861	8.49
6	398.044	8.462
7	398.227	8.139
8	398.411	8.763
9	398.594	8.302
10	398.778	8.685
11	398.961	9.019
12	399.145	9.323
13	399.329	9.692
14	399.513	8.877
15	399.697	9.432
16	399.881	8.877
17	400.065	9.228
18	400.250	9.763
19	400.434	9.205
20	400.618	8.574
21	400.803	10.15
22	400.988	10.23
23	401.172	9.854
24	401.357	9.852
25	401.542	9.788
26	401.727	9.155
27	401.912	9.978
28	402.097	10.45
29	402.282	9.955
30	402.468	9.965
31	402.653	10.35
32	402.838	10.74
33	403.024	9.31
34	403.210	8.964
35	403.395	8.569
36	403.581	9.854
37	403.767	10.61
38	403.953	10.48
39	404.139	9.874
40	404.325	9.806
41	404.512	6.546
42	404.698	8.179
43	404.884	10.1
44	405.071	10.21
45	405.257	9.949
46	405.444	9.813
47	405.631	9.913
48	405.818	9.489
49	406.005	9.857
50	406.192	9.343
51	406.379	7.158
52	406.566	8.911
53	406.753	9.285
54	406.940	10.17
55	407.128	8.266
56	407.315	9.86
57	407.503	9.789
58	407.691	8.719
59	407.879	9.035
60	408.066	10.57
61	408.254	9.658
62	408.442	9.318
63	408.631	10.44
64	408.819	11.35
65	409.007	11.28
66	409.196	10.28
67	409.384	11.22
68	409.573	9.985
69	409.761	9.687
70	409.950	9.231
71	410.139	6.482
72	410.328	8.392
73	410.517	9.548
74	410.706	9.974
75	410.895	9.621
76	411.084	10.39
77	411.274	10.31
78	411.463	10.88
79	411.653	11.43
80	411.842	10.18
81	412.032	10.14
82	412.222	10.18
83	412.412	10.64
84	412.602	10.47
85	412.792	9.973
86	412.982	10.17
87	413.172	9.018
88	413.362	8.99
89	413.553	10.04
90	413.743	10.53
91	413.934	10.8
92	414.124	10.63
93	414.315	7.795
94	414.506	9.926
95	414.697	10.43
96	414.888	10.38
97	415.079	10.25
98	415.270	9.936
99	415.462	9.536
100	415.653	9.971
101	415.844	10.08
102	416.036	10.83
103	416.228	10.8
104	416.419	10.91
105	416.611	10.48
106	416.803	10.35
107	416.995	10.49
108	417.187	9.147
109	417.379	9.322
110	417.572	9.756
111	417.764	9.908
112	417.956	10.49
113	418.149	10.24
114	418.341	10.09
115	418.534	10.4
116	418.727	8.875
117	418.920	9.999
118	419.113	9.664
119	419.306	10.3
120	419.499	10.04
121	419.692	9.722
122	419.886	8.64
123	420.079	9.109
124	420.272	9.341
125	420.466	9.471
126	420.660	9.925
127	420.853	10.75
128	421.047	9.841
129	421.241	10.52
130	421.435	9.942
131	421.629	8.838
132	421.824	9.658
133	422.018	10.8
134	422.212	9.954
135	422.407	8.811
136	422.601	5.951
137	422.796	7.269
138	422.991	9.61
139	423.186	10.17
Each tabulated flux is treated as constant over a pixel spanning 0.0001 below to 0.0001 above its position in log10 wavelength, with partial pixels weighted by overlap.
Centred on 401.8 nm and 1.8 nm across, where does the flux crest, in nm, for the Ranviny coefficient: 402.097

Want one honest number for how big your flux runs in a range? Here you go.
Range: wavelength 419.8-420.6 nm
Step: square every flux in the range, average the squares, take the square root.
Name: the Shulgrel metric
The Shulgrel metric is 9.1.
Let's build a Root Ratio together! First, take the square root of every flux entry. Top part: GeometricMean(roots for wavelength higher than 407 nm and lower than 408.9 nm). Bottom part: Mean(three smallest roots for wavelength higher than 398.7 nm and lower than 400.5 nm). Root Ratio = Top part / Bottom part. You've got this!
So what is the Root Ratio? 1.05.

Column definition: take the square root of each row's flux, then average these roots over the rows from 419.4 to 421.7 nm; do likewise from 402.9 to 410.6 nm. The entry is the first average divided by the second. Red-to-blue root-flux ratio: 1.01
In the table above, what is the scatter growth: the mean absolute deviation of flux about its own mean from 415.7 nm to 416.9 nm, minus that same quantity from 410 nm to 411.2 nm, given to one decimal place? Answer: -0.8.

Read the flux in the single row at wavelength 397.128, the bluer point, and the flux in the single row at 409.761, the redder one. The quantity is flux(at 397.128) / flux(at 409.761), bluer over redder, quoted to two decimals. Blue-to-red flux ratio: 0.34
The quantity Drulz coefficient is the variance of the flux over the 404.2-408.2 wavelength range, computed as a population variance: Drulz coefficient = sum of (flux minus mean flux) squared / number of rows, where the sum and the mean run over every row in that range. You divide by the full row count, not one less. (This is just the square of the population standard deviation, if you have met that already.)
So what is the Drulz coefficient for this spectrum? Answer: 1.01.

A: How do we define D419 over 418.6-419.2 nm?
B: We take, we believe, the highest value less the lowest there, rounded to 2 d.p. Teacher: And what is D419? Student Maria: 1.12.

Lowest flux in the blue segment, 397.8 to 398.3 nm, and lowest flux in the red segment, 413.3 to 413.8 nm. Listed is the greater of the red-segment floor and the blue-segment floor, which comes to 9.0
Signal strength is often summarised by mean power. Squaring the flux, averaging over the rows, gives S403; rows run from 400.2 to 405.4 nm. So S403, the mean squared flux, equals 94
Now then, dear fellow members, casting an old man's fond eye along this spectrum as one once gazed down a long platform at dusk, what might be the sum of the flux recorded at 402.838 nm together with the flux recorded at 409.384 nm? 22.0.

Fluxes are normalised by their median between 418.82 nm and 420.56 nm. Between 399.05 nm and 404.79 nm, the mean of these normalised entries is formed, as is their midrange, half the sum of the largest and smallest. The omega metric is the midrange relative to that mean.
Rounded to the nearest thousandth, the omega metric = 0.906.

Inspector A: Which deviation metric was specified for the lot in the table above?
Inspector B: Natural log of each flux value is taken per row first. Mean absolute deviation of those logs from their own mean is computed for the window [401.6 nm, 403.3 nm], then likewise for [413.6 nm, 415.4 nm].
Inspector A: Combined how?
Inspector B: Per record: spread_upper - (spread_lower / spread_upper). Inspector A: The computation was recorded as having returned -0.77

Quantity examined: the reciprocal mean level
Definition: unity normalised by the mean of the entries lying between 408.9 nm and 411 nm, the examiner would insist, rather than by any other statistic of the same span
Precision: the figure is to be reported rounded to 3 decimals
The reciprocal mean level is 0.104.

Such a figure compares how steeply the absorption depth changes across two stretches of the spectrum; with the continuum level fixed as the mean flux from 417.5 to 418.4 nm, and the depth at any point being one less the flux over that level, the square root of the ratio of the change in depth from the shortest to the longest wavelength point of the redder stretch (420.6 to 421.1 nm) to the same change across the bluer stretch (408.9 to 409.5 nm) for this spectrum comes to 1.2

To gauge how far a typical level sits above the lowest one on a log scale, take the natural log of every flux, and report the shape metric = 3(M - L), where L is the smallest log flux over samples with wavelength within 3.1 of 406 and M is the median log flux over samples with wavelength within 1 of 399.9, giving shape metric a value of 1.0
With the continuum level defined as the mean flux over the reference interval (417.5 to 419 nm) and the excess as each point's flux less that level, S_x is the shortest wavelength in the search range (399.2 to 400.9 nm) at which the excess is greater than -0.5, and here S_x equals 399.329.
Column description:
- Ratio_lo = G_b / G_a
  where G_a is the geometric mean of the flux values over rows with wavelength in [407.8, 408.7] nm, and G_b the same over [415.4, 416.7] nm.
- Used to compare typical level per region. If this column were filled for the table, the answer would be 1.06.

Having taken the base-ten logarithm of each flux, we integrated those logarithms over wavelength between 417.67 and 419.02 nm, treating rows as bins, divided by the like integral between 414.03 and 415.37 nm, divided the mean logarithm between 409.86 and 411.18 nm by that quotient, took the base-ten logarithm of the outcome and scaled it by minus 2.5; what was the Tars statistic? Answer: 0.066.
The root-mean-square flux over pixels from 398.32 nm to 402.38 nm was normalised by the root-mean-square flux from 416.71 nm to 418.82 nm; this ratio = 0.95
